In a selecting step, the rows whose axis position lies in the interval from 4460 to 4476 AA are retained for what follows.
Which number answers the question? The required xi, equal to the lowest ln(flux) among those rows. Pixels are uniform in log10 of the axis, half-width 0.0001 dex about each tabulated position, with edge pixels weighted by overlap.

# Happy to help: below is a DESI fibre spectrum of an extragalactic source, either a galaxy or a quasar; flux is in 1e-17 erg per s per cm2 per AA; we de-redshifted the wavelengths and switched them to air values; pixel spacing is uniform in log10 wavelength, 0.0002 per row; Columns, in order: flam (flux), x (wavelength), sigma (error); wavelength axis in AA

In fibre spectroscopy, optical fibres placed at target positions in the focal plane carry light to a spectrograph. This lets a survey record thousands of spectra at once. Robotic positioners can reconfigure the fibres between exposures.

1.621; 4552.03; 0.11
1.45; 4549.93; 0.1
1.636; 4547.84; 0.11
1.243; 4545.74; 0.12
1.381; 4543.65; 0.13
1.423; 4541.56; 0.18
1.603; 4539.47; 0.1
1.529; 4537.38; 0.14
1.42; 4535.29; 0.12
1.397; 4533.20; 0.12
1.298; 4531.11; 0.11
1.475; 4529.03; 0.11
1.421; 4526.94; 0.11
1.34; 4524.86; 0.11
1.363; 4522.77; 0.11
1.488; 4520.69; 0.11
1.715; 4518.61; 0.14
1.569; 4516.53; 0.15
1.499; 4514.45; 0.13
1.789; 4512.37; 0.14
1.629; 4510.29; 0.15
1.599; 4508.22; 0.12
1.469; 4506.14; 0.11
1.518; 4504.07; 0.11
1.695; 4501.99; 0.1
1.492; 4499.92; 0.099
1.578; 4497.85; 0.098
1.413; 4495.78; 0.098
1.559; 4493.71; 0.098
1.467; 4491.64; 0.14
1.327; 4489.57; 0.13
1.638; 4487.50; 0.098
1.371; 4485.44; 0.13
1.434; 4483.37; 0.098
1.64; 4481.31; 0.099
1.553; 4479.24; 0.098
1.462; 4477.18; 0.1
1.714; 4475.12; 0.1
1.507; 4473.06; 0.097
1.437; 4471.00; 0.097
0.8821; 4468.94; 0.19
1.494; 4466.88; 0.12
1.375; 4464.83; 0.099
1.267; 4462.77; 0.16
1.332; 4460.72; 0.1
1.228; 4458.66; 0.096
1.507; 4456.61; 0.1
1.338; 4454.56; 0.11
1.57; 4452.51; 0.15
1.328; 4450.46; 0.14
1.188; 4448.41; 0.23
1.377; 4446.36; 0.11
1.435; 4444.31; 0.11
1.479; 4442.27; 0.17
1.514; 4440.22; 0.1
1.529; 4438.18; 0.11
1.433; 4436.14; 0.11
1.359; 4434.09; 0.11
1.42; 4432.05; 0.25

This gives -0.13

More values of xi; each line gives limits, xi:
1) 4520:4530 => 0.29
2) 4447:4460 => 0.17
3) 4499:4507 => 0.38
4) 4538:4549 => 0.22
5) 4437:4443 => 0.39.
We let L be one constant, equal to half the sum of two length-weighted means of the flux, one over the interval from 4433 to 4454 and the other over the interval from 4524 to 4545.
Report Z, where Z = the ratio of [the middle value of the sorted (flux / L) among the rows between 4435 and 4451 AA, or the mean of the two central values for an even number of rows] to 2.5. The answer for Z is 0.403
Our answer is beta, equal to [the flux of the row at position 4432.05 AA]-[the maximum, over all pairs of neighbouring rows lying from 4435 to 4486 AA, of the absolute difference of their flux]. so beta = 0.8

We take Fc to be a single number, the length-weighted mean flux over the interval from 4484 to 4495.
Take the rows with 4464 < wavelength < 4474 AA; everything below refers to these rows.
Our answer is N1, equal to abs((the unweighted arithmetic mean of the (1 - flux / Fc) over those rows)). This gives 0.09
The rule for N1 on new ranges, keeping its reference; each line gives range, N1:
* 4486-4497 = 0.01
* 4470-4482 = 0.06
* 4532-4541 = 0.01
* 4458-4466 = 0.11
